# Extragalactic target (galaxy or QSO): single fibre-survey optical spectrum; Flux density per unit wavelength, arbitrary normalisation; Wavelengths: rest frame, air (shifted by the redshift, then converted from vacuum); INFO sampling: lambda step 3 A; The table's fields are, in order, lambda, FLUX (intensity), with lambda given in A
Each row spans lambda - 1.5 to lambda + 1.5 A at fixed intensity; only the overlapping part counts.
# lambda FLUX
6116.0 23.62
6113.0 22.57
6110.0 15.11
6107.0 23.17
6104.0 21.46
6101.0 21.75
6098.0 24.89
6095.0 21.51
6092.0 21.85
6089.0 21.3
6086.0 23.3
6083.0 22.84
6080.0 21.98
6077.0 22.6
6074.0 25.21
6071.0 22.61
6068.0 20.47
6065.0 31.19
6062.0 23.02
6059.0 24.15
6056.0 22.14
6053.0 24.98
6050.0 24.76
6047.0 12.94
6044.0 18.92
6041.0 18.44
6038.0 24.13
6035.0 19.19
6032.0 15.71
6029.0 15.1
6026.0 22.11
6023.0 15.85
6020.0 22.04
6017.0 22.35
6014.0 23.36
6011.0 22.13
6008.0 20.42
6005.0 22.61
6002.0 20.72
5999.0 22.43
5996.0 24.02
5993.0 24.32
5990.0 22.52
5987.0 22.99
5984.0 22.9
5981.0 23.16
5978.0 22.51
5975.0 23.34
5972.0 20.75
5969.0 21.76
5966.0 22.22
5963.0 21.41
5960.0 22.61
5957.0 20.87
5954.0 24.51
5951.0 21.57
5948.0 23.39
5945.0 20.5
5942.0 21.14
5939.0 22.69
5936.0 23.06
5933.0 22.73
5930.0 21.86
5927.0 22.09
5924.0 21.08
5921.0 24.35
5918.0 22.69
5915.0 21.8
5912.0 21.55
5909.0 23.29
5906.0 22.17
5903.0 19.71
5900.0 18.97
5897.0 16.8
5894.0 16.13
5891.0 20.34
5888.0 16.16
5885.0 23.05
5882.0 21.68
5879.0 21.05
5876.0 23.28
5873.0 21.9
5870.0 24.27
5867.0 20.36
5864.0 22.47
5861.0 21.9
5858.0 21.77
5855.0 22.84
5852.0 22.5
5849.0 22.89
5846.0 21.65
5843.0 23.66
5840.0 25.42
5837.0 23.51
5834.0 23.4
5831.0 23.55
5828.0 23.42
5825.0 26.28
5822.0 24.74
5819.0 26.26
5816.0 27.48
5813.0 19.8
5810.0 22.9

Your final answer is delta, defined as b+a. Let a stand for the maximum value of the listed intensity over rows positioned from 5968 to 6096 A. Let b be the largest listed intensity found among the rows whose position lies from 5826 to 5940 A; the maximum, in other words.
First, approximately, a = 31.19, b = 25.42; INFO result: 56.6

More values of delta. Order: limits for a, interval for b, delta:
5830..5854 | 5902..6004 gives 49.9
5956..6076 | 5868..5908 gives 55.5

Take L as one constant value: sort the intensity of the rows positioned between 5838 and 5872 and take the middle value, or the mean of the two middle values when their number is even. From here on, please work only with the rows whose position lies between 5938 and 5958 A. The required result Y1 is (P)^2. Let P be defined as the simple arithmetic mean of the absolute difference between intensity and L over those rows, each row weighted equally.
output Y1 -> 1.7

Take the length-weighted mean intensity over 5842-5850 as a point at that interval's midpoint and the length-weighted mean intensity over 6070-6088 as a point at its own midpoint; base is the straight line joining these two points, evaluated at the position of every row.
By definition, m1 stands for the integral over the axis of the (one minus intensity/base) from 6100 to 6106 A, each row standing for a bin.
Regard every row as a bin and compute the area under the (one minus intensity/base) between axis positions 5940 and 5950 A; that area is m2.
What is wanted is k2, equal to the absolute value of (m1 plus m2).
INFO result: 0.84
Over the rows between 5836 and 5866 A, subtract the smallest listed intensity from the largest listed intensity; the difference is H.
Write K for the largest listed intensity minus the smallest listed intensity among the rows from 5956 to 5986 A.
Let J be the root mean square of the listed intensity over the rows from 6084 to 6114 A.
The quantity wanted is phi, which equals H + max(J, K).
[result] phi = 25.6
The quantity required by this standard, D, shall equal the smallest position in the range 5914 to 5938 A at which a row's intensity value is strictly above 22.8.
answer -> 5921.0 A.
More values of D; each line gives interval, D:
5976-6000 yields 5981.0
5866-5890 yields 5870.0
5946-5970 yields 5948.0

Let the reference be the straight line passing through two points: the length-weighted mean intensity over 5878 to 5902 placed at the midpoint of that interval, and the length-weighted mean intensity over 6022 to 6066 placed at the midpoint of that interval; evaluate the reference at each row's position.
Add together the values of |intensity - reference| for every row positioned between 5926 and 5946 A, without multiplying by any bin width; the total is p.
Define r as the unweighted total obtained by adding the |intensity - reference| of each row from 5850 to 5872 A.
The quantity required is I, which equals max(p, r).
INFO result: 23.4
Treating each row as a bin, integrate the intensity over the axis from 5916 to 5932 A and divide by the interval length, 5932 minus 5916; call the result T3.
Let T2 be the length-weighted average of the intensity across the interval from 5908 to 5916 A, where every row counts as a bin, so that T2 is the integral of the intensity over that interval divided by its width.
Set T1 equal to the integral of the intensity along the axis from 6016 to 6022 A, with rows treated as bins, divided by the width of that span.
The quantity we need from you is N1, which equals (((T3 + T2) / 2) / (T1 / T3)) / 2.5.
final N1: 9.2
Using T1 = 21.7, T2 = 22.2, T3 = 22.4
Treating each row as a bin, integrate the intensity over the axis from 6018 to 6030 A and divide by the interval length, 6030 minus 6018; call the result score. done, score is 19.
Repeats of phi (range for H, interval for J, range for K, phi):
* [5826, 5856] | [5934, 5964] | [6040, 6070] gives 26.0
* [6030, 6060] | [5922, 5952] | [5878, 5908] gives 34.1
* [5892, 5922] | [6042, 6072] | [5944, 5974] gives 31.2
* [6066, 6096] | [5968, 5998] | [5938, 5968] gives 27.6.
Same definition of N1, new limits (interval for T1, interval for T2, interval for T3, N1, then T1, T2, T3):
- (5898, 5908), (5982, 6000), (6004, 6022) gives 9.8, 20.3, 23.2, 22.0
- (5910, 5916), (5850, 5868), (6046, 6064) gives 9.2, 21.8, 22.0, 22.5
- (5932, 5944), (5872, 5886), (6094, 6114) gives 8.4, 22.3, 22.2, 21.5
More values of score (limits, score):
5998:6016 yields 22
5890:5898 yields 18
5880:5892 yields 20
